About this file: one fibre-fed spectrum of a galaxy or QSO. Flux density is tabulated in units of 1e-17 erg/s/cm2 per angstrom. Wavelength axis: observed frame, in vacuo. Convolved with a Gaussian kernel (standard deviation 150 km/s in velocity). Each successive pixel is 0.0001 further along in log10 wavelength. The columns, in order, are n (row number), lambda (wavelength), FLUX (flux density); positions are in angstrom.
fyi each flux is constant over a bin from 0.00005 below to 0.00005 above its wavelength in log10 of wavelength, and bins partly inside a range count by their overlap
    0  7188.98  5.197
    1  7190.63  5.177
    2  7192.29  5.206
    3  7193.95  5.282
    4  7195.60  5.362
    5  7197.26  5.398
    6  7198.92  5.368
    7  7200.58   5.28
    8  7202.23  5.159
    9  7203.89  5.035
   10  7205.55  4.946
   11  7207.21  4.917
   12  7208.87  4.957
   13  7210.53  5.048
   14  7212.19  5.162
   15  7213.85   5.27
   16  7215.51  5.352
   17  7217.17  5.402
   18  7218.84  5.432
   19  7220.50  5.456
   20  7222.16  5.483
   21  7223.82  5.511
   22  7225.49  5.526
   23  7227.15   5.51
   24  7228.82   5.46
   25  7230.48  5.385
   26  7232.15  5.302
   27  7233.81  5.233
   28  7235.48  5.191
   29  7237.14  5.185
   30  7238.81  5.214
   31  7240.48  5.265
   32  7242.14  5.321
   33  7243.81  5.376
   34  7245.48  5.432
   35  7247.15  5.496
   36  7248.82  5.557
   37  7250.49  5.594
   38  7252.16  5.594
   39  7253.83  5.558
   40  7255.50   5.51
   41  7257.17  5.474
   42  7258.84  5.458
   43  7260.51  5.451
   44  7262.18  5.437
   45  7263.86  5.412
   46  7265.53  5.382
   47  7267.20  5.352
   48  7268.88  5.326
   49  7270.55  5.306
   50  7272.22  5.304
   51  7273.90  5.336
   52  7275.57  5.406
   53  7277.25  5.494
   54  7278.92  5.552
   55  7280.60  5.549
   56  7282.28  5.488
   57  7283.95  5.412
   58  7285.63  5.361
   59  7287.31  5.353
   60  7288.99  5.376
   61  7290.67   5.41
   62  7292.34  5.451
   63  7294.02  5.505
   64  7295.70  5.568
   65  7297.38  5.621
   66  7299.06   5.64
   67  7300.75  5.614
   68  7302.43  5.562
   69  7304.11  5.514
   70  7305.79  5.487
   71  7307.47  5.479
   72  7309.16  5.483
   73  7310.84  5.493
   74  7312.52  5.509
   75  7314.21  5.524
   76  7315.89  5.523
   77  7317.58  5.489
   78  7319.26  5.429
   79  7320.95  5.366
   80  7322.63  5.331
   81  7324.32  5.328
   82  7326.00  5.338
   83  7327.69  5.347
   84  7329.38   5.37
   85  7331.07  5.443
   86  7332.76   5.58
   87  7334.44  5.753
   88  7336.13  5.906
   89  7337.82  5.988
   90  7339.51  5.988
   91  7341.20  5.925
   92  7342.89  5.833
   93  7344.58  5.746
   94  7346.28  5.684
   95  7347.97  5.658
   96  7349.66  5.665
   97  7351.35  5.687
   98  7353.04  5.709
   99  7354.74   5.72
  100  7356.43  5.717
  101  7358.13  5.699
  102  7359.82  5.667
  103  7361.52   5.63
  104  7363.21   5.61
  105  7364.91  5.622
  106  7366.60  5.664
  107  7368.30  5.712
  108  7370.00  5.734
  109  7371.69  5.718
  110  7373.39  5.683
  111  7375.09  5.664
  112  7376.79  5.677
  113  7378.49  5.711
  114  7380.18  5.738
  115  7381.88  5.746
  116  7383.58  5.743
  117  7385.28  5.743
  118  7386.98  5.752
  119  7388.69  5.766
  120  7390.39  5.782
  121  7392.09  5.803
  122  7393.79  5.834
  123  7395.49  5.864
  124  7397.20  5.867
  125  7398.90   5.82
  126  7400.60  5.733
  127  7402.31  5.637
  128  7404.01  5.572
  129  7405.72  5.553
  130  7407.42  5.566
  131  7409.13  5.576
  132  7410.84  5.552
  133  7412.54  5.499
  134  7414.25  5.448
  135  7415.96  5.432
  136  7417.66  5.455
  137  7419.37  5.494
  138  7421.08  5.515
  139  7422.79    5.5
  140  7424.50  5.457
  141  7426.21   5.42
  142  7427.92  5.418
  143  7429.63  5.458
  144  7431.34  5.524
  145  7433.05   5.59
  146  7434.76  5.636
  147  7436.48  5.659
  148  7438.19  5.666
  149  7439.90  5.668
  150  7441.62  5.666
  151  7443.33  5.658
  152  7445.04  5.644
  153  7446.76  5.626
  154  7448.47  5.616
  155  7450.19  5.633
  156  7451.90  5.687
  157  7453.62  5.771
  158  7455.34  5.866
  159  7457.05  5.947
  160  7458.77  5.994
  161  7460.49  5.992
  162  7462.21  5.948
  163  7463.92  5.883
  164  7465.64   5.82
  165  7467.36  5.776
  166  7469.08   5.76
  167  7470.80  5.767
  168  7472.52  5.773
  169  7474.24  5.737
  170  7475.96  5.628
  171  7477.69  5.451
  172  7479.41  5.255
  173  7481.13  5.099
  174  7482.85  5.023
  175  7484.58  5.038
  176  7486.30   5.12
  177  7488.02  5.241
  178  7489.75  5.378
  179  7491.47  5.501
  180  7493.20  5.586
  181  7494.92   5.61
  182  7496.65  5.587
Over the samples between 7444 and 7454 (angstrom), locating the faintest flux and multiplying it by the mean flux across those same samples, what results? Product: 31.8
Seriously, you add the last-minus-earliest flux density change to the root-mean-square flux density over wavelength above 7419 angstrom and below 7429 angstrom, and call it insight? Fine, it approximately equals 5.39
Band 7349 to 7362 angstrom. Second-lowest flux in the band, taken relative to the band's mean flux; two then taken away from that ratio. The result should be -1.004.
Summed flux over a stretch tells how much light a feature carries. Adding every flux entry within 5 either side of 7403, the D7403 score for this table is 33.9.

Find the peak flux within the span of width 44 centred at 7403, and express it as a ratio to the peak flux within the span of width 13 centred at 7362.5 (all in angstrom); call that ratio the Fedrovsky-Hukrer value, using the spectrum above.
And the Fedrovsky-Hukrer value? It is 1.03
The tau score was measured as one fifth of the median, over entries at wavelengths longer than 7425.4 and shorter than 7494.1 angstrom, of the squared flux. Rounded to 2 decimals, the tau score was 6.36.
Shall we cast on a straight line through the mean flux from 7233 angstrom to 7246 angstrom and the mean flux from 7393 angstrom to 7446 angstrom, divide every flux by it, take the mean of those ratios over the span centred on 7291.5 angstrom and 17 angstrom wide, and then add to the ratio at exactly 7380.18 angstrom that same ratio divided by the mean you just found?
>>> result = 2.058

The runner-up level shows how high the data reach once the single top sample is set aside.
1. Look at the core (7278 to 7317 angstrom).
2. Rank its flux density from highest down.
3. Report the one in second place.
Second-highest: 5.621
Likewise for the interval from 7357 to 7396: 5.834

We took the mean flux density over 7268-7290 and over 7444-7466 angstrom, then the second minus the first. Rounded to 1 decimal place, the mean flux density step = 0.4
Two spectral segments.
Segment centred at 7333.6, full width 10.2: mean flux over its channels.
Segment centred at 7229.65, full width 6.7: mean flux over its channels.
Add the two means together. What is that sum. 11.1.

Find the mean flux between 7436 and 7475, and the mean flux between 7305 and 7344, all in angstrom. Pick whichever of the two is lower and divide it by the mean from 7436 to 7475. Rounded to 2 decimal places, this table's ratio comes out 0.96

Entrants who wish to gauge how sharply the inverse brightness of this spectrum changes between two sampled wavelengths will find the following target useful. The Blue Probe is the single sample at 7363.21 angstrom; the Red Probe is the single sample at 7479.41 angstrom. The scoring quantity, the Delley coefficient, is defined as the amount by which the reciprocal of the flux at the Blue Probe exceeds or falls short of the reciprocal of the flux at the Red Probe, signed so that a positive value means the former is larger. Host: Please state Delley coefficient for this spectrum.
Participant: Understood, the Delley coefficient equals -0.012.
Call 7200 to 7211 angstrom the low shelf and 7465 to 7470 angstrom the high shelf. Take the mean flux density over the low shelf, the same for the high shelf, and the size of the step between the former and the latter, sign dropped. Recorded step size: 0.74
